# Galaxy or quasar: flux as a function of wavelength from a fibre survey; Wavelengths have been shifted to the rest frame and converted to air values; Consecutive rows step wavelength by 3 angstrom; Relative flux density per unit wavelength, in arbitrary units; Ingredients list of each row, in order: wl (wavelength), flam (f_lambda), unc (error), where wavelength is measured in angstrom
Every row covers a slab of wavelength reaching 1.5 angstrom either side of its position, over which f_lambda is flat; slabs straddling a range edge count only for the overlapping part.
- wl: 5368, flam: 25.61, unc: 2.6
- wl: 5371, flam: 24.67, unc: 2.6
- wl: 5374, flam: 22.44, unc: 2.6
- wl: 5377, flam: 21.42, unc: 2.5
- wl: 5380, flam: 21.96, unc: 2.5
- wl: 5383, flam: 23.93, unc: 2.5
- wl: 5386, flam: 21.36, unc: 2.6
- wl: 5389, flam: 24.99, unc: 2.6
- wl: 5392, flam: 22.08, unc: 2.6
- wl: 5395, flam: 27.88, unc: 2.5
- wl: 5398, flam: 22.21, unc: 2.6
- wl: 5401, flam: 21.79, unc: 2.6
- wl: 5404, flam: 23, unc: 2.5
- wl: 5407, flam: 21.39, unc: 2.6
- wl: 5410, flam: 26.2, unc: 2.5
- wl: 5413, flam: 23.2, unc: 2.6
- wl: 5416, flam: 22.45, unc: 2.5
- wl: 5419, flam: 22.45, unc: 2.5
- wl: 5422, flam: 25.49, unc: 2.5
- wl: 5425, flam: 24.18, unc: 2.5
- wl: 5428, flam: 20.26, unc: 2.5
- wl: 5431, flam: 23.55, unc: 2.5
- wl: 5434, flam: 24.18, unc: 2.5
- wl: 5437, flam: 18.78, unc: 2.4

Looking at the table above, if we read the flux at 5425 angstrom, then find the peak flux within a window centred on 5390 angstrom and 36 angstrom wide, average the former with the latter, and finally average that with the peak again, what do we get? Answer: 27.0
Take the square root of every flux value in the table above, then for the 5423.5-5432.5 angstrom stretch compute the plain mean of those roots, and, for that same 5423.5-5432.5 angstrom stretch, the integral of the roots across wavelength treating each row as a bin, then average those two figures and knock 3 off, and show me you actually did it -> 20.8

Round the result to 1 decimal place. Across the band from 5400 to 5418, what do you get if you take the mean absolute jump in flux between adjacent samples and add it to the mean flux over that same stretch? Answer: 25.3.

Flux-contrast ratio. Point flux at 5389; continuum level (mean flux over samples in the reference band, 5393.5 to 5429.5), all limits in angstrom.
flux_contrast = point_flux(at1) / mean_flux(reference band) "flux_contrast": 1.07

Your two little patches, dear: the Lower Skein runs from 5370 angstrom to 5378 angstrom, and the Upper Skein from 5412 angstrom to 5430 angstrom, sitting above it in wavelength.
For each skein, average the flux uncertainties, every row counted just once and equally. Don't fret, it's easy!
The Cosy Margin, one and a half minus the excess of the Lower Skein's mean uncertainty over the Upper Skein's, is 1.45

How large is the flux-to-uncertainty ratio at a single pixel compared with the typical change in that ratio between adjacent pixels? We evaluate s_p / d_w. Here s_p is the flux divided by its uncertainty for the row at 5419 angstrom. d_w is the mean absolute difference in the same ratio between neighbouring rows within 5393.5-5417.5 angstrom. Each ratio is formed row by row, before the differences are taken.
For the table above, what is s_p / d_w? 7.5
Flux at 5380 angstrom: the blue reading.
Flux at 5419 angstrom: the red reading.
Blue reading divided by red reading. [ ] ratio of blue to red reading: 0.98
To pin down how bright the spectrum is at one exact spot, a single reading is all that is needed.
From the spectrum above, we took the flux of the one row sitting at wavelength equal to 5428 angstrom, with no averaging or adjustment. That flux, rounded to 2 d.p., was 20.26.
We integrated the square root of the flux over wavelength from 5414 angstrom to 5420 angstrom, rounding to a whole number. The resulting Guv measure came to 28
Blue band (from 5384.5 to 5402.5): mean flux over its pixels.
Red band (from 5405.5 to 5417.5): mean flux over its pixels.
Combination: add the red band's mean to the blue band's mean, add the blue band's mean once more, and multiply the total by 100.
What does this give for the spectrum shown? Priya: 7008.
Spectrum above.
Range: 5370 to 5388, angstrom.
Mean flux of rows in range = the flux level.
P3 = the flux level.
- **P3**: 22.6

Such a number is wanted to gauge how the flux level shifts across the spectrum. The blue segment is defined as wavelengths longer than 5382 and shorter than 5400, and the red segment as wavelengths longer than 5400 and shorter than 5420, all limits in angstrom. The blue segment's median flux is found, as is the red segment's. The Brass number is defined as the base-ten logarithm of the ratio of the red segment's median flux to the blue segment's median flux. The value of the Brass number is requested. -0.012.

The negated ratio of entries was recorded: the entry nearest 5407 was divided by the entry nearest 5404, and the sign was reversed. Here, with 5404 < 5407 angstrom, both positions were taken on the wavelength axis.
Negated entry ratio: -0.93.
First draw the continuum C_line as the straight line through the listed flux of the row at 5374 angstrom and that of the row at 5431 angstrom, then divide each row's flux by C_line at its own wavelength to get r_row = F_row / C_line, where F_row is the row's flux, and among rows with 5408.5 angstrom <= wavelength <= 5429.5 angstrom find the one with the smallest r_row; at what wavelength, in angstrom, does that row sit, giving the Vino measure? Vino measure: 5428 angstrom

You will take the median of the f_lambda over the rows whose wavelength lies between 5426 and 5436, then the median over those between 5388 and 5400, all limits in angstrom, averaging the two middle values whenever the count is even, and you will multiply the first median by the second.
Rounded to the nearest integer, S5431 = 556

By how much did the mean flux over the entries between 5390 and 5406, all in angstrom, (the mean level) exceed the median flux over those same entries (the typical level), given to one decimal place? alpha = 1.2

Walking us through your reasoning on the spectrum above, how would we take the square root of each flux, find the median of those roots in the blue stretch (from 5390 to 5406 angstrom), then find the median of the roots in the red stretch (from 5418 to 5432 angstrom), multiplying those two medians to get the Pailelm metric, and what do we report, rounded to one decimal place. 22.9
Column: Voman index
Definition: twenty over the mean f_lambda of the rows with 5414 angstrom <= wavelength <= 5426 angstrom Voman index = 0.85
